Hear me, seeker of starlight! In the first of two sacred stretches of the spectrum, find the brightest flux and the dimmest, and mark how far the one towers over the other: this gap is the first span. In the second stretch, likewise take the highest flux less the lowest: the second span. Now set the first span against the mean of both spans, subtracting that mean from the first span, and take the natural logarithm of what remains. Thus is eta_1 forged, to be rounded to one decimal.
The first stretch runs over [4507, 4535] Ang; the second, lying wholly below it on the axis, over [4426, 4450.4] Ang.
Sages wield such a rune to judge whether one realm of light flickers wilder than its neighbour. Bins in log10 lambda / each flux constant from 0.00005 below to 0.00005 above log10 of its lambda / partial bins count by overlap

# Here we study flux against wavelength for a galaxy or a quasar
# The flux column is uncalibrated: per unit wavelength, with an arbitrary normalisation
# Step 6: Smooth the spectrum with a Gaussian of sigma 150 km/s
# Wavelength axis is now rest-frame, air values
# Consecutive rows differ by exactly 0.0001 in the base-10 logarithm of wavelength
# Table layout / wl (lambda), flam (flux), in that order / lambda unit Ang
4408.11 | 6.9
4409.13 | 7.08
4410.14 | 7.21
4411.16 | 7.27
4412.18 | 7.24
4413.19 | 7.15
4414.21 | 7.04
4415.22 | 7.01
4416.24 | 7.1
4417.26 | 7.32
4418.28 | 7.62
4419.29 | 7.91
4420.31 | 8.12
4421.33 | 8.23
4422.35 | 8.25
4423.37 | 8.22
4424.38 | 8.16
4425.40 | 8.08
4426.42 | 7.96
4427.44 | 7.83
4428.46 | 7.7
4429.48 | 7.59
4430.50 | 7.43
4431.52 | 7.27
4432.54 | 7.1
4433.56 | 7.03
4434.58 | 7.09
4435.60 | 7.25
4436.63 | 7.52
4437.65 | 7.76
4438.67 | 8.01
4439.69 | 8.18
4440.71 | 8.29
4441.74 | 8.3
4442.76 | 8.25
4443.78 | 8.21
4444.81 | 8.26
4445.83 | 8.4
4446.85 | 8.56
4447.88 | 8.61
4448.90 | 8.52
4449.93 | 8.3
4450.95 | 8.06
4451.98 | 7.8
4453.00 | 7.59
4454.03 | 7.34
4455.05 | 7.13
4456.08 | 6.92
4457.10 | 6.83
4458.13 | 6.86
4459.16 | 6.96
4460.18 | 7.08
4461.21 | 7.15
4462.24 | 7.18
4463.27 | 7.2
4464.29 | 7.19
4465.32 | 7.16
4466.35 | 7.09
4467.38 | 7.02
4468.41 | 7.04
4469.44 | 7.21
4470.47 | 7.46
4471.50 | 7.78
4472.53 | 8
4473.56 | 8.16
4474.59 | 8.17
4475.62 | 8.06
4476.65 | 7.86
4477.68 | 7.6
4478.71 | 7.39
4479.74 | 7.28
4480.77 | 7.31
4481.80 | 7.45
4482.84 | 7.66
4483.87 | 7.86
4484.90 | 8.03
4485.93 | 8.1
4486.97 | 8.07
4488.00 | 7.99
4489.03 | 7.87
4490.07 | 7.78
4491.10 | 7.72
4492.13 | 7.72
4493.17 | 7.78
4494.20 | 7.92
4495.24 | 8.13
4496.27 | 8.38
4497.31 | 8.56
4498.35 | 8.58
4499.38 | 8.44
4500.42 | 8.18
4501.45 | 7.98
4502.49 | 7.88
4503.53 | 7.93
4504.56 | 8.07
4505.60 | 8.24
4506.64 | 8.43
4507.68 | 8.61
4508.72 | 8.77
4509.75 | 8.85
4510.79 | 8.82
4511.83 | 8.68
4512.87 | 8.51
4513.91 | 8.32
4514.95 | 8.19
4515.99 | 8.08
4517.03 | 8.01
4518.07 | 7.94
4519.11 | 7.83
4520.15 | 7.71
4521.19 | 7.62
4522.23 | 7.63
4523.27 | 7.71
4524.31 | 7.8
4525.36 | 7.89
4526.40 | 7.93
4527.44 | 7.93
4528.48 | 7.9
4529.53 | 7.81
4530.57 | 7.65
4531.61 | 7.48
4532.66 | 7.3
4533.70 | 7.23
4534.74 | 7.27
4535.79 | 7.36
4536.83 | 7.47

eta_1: -3.9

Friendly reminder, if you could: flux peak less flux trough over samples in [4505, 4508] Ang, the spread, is 0.4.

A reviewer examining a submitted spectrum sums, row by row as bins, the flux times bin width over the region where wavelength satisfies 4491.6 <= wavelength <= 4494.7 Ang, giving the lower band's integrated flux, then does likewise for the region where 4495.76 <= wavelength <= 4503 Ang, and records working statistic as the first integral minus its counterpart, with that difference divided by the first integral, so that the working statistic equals -1.5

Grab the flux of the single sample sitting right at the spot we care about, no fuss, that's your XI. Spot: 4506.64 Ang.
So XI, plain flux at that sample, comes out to 8.43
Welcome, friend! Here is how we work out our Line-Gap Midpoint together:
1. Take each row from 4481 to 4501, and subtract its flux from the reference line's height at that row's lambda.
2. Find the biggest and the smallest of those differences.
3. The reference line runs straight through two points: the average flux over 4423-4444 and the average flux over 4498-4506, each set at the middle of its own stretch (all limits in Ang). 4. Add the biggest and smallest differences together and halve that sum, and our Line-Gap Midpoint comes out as 0.08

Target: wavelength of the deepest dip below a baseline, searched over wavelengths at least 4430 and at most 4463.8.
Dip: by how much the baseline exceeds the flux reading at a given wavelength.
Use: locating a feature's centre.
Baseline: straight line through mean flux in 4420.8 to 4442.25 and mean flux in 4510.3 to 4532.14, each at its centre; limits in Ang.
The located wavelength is 4457.10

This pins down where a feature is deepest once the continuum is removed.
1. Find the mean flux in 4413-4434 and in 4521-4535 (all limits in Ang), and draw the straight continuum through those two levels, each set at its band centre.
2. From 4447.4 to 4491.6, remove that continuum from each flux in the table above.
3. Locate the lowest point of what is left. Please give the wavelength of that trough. 4457.10 Ang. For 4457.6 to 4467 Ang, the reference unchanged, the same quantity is 4458.13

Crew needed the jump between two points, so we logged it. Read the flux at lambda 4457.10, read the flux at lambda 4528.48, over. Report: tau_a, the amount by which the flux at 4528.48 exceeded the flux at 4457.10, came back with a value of 1.1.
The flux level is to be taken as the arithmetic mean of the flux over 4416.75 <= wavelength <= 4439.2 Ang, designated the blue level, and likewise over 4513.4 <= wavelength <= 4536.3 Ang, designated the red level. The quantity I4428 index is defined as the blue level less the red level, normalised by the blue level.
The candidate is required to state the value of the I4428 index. -0.01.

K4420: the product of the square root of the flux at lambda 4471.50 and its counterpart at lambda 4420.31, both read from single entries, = 7.95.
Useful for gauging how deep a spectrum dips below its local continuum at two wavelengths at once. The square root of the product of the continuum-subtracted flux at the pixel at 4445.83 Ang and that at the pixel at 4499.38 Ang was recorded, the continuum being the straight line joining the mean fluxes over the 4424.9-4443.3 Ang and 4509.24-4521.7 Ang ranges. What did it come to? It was 0.45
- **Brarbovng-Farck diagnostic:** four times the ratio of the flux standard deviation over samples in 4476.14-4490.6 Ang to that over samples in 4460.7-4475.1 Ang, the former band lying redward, 2.7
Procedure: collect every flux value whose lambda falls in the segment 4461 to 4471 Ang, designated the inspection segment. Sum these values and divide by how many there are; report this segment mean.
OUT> 7.17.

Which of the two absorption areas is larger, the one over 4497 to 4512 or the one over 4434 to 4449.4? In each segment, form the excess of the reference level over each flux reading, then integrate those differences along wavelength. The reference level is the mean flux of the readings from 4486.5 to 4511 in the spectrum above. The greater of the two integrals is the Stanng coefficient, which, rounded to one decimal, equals 1.8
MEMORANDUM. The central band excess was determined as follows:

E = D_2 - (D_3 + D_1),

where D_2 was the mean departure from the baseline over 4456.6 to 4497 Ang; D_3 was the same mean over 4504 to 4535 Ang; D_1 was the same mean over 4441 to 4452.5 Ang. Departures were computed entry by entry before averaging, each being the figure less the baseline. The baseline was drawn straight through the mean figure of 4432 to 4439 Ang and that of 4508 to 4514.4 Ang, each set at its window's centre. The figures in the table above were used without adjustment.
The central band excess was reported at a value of -0.43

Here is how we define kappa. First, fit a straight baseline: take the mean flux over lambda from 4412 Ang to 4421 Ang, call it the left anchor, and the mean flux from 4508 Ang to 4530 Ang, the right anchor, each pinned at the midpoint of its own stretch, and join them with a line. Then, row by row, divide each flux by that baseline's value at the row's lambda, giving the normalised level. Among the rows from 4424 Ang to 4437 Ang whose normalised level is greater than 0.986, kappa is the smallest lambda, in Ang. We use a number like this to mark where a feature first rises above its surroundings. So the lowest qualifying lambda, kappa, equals 4424.38 Ang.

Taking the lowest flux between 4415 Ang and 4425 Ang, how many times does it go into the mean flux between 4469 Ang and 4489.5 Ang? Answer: 1.108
